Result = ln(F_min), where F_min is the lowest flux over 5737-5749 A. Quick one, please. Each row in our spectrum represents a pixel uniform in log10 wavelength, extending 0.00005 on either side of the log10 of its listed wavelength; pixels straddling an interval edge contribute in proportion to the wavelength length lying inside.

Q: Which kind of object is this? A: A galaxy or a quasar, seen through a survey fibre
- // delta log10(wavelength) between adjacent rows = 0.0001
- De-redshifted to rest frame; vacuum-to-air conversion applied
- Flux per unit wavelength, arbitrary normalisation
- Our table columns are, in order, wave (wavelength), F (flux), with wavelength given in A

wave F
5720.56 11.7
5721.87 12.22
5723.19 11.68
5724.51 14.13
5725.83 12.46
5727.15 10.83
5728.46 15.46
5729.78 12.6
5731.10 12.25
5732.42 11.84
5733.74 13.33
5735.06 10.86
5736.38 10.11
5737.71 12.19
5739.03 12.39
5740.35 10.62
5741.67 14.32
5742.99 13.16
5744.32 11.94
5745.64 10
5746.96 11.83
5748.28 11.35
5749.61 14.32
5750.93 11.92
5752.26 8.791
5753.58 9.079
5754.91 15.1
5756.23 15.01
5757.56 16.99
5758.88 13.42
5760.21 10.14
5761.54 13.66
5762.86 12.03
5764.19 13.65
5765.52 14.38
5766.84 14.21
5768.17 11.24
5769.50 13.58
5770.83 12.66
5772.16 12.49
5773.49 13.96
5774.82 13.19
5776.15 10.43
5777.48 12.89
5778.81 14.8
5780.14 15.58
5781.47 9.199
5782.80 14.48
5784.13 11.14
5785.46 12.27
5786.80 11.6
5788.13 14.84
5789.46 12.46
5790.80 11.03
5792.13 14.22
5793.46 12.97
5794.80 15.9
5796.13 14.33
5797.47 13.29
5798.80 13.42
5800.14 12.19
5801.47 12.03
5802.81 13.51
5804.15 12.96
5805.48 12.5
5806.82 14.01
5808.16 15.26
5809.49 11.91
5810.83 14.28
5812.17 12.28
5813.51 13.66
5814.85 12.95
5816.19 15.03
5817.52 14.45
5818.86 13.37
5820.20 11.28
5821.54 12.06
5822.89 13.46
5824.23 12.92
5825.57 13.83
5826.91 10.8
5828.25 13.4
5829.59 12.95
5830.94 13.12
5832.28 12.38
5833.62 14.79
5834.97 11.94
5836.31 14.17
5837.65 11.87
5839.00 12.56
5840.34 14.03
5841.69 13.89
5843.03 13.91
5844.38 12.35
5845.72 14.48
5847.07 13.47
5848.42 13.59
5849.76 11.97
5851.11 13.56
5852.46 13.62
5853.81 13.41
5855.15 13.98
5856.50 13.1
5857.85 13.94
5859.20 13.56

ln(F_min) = 2.30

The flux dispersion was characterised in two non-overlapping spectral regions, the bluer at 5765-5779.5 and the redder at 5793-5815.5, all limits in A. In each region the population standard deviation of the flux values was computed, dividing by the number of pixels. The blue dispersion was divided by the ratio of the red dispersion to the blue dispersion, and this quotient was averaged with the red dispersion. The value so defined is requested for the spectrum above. 1.29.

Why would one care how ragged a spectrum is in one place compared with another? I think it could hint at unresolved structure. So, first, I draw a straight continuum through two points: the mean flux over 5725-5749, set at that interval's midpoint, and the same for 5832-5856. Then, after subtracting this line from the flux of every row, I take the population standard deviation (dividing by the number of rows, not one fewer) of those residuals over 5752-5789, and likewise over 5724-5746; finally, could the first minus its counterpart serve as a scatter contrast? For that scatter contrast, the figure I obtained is 0.55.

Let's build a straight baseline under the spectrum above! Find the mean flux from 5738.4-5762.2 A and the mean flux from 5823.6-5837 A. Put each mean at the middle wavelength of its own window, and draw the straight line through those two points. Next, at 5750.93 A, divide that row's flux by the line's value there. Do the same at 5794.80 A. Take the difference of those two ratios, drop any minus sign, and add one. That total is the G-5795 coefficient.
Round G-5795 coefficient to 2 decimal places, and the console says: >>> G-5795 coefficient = 1.29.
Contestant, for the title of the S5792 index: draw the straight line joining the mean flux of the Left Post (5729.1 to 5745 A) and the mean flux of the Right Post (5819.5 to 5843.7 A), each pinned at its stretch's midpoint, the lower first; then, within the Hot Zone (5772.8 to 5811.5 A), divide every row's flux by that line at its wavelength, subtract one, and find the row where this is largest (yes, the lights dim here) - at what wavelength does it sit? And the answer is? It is 5794.80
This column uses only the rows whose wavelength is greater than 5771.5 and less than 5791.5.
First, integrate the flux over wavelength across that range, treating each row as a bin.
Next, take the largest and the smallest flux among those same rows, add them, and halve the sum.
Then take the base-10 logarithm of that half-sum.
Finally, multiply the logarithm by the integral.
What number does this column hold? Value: 277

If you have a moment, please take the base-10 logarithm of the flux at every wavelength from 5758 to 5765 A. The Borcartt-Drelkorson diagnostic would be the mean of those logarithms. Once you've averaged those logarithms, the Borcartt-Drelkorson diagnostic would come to 1.10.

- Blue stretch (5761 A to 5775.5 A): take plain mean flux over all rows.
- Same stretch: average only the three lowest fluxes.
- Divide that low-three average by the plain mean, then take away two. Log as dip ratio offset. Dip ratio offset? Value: -1.10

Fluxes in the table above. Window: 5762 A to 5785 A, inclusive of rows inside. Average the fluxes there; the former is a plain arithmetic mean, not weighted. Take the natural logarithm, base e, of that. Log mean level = 2.56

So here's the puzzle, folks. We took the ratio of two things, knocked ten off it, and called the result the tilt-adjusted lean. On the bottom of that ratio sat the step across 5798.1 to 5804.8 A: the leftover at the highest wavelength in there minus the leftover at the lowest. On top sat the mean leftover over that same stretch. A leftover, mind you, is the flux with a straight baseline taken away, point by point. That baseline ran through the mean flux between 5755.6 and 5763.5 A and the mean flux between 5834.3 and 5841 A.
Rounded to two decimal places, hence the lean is -9.08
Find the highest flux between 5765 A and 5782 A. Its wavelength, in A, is 5780.14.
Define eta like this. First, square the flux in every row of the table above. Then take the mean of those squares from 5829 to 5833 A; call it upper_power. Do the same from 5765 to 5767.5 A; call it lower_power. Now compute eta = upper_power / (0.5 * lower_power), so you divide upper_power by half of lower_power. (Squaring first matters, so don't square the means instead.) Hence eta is 1.61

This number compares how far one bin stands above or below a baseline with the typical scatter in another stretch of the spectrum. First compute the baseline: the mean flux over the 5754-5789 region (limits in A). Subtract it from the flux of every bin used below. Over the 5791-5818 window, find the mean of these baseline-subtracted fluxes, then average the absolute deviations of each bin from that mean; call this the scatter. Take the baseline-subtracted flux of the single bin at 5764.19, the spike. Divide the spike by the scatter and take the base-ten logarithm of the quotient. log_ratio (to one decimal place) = -0.3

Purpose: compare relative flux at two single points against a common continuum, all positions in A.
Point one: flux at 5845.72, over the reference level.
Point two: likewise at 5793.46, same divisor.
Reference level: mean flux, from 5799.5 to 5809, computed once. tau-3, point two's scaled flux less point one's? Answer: -0.11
